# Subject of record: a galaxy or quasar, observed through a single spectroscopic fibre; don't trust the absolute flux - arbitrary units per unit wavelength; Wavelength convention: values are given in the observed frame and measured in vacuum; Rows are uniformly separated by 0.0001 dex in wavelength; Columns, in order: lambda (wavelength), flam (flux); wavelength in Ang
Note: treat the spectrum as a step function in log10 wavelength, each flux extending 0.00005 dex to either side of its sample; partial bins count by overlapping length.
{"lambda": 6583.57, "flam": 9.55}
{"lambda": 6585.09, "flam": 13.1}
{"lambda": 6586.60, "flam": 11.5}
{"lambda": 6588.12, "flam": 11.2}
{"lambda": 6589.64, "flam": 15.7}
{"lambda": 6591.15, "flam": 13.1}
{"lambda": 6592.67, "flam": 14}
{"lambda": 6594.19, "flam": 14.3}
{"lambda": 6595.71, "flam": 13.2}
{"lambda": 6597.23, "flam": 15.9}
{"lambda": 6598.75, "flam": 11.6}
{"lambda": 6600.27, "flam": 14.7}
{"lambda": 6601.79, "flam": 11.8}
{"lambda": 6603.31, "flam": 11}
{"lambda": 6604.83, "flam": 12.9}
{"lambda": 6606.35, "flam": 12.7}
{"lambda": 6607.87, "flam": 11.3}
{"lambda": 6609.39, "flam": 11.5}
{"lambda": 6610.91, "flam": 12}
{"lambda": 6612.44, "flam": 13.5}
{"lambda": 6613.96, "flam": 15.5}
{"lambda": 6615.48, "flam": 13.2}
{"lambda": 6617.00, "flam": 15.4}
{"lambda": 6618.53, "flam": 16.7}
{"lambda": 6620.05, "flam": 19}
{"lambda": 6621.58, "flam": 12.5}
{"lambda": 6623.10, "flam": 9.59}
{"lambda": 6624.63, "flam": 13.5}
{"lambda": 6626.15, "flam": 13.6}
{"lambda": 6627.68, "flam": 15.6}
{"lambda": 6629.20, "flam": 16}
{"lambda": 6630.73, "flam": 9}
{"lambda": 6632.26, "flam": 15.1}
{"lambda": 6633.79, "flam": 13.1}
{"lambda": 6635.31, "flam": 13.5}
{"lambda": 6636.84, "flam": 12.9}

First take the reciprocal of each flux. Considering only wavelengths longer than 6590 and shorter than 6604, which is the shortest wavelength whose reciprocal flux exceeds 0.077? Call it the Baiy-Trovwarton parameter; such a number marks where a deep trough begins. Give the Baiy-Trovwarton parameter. 6598.75 Ang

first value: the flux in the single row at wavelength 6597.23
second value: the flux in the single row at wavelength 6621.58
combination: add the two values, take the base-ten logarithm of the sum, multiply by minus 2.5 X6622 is -3.63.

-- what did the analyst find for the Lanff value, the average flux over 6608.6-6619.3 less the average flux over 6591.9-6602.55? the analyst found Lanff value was 0.3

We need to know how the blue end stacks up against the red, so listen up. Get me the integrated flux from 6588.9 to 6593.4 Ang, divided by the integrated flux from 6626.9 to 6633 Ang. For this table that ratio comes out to 0.76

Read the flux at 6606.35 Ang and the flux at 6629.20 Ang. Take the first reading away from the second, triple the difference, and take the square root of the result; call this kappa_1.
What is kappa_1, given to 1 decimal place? 3.1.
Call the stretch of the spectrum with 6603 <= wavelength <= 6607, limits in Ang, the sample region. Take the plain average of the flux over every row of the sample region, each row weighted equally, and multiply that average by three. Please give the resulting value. 37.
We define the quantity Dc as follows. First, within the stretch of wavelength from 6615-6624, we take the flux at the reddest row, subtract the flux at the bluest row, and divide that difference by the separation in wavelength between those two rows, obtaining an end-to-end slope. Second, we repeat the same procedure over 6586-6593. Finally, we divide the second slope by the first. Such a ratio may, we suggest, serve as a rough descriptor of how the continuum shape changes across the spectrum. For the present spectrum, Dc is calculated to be -0.9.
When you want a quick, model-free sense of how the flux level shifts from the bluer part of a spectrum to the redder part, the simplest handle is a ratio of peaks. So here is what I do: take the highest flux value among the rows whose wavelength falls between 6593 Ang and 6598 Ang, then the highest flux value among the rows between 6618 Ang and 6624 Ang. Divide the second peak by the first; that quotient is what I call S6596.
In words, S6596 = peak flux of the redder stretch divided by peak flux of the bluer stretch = 1.19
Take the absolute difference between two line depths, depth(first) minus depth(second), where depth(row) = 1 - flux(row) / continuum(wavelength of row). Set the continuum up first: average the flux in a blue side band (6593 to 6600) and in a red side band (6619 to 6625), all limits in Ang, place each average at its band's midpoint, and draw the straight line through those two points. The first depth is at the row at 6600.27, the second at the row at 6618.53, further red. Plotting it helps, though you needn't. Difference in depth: 0.15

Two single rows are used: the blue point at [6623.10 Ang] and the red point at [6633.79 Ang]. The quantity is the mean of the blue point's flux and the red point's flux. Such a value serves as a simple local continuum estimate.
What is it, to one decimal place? 11.3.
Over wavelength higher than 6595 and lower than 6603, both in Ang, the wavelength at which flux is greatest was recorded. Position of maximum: 6597.23 Ang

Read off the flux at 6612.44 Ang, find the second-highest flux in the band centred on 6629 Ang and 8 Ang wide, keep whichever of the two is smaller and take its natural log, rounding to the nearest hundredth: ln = 2.60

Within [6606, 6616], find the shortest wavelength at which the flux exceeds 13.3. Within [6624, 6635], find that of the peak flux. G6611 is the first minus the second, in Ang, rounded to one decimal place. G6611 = -16.8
